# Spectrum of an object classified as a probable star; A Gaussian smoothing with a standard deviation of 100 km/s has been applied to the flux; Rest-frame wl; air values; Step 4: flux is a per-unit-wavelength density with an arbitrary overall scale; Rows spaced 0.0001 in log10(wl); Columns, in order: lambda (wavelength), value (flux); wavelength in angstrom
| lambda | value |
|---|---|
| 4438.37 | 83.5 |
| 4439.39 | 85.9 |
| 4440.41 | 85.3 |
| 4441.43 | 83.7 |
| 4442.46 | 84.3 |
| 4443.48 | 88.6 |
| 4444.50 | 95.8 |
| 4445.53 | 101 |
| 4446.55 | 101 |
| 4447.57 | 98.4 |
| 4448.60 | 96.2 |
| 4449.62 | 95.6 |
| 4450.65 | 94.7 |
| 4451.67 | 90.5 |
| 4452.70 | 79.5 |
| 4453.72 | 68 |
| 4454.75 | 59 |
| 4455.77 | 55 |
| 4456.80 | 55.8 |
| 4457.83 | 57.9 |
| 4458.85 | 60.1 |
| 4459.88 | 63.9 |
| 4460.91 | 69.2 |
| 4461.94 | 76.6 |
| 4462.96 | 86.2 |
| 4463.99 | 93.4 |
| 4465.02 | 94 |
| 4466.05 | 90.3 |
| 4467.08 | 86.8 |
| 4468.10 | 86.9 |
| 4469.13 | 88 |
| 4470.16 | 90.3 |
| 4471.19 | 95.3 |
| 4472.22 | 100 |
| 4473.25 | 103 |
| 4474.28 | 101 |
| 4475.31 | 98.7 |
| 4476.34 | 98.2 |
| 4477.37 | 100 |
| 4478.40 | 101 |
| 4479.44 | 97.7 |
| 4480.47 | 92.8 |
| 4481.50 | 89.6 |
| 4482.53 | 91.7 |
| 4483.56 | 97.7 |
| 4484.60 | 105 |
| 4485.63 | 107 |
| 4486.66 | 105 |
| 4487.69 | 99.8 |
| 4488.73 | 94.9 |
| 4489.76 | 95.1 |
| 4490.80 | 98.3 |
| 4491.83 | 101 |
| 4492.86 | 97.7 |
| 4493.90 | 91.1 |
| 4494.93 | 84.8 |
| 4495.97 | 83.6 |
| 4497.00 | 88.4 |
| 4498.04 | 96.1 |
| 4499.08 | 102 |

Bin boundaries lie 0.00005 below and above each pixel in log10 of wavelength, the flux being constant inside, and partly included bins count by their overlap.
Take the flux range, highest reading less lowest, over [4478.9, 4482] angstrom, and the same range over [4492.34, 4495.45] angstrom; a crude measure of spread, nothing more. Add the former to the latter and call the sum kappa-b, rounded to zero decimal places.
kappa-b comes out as 21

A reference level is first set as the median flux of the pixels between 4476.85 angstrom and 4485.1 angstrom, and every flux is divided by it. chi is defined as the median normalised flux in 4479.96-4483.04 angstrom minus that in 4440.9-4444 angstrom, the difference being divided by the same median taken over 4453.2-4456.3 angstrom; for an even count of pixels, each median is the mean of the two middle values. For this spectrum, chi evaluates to 0.13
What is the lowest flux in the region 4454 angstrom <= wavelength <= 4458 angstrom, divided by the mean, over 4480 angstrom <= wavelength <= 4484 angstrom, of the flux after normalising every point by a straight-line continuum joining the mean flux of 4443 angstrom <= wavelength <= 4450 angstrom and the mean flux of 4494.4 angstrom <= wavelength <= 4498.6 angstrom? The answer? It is 54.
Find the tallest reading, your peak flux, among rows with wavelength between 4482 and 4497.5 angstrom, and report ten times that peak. 1070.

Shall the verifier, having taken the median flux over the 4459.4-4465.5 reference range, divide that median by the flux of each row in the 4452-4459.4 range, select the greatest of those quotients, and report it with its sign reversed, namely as -1.48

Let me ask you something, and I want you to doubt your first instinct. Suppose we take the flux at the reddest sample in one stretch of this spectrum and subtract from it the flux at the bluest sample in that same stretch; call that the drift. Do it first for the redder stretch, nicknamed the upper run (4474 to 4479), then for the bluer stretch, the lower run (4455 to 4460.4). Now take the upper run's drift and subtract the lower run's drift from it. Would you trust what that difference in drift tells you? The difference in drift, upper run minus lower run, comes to -9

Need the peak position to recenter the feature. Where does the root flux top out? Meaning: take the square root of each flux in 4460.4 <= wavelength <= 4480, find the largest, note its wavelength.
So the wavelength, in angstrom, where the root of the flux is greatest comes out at 4473.25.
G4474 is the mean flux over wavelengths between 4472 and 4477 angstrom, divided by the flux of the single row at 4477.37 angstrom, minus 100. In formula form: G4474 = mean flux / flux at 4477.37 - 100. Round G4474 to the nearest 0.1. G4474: -99.0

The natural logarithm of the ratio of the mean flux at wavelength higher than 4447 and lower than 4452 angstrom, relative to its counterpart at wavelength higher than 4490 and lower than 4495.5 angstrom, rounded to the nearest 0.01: 0.01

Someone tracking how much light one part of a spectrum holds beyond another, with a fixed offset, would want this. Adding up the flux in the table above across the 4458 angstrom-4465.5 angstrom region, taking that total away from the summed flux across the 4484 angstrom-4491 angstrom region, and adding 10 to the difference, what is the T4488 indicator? 172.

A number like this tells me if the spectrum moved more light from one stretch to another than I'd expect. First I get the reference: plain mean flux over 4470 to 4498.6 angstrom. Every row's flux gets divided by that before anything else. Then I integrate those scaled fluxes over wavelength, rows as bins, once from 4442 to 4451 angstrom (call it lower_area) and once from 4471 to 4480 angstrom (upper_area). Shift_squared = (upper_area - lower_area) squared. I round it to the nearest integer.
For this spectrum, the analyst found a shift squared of 0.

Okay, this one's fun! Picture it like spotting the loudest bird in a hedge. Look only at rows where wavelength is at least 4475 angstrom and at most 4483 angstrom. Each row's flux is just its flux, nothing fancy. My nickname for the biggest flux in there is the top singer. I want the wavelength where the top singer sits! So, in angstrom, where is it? 4478.40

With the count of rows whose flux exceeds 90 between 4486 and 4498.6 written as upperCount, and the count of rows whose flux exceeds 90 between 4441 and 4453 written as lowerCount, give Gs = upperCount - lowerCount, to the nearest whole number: 1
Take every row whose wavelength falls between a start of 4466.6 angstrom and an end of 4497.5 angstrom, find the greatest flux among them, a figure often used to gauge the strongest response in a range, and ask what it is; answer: 107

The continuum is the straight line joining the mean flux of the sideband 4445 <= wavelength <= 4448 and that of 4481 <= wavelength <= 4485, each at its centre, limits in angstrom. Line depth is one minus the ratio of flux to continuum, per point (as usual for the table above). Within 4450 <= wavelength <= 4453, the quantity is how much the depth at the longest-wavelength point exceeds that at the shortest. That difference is 0.15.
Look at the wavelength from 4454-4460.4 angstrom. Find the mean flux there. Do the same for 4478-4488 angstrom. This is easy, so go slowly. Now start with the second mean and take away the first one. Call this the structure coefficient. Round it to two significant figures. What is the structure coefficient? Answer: 40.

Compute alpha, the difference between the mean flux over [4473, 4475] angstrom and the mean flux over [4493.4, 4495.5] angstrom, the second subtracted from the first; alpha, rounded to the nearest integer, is 14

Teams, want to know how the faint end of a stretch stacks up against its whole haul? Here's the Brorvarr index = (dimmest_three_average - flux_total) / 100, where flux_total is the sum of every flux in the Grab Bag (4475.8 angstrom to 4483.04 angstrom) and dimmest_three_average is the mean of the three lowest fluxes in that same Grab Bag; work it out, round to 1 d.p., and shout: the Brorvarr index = -5.8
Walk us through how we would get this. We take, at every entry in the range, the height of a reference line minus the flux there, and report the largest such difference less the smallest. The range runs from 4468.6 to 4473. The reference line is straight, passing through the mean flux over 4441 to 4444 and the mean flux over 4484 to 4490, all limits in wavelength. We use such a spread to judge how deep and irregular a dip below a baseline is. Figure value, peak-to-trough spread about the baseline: 11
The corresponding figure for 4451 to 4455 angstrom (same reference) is 33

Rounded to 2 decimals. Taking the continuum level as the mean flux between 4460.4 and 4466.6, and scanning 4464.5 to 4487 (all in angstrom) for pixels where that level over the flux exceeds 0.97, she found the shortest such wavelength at 4467.08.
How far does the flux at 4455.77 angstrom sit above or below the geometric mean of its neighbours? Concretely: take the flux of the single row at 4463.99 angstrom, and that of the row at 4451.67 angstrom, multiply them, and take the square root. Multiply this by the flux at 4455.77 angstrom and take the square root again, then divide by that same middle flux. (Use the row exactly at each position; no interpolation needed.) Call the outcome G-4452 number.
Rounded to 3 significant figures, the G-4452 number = 1.29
